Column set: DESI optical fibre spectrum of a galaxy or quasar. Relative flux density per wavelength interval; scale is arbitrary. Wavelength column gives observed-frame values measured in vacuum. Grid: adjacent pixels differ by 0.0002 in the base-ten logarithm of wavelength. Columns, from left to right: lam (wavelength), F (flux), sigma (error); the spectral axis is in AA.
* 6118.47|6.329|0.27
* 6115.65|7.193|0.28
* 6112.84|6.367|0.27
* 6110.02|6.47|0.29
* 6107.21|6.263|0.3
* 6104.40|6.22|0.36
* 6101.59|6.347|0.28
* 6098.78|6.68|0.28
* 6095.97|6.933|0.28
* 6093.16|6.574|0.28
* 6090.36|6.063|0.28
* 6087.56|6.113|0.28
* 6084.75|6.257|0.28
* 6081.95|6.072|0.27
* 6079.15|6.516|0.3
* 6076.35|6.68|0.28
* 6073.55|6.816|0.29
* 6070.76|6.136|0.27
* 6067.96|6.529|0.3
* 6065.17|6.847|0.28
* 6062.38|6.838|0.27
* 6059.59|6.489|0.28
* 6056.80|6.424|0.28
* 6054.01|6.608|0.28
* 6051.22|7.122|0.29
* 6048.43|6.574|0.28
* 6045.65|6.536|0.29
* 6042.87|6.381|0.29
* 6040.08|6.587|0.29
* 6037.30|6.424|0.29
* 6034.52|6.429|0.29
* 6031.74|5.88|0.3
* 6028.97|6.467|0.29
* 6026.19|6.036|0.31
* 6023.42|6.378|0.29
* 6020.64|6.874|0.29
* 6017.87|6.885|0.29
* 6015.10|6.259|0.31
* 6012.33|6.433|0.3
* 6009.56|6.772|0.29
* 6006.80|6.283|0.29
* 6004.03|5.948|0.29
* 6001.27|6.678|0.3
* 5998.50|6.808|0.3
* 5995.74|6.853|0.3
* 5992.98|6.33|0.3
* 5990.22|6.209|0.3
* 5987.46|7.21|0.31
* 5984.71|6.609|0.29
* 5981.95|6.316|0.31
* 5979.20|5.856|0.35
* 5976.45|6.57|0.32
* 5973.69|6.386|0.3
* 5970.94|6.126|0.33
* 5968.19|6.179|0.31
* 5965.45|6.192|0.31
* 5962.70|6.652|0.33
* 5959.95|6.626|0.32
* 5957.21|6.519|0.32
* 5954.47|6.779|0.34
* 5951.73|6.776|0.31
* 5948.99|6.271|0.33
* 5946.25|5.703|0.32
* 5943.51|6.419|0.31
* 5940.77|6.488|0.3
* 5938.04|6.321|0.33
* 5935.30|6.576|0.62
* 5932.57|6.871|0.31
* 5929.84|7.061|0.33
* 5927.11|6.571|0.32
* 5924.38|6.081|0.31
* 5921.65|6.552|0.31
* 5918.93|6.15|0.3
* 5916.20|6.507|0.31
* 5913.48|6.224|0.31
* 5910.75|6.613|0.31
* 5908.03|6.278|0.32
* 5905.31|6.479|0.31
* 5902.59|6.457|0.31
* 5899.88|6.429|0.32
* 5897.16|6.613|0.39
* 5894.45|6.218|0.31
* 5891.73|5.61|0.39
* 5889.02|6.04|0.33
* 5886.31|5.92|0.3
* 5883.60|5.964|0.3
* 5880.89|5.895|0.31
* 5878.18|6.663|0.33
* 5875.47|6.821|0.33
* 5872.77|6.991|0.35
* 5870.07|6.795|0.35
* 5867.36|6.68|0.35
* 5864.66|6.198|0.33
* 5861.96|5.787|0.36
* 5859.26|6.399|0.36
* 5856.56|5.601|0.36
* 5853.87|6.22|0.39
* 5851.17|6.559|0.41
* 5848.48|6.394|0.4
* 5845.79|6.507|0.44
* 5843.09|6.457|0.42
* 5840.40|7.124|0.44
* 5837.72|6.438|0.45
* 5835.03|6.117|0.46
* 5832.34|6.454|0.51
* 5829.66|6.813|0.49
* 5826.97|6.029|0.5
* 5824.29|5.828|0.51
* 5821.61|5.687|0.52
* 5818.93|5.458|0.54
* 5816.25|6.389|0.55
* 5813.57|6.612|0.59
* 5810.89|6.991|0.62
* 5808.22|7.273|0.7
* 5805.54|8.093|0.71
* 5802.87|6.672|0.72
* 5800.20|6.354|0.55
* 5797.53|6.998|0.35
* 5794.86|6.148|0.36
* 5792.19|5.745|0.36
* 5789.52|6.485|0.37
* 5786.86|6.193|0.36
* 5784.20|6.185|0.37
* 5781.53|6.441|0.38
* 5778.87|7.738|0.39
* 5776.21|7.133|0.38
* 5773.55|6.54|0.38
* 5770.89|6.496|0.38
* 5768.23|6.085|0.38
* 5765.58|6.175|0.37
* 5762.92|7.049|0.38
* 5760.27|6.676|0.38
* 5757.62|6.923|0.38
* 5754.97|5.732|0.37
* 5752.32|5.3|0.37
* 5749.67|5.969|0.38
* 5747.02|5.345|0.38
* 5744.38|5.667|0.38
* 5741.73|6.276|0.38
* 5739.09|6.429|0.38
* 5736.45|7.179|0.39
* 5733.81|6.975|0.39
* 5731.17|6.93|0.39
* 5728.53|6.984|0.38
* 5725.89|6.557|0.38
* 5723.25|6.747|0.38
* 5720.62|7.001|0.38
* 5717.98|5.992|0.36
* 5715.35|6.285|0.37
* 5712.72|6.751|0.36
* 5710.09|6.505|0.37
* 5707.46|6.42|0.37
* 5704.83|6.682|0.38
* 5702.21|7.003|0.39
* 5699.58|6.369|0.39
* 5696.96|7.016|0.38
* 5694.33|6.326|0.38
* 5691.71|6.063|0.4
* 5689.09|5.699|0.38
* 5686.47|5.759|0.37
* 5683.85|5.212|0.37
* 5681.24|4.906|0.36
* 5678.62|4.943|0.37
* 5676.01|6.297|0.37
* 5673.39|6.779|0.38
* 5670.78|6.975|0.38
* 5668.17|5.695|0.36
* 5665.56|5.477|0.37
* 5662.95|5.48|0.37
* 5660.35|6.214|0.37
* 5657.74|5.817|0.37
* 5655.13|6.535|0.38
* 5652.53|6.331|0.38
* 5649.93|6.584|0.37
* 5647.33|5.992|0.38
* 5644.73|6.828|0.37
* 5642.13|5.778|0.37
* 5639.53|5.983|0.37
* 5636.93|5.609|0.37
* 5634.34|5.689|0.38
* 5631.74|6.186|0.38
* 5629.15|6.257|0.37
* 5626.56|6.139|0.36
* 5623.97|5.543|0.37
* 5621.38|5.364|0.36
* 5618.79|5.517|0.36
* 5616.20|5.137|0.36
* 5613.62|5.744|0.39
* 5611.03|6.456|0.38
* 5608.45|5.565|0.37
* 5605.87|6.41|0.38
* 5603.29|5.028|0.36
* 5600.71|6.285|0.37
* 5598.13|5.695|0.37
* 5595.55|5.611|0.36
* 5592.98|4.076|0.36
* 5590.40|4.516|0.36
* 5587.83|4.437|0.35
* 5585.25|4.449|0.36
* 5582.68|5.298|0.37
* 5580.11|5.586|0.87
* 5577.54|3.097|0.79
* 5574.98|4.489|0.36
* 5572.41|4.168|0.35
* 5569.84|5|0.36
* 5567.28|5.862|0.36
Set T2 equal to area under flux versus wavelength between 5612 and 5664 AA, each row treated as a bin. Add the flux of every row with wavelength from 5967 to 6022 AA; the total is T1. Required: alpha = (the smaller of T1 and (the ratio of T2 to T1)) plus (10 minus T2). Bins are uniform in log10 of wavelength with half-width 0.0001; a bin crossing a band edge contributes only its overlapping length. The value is -297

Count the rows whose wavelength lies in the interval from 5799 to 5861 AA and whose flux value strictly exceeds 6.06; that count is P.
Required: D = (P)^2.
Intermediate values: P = 18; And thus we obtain 324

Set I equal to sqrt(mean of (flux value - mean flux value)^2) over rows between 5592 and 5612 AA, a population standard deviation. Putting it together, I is 0.75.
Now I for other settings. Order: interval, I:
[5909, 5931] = 0.30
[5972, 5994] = 0.36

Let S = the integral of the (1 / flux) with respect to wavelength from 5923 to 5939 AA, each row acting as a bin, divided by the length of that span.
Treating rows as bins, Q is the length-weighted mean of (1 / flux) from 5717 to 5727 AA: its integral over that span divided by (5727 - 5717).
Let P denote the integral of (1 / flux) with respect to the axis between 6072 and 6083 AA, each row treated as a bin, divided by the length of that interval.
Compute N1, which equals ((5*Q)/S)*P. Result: 0.77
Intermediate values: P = 0.153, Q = 0.152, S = 0.152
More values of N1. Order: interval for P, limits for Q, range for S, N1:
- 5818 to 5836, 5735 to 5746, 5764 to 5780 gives 0.87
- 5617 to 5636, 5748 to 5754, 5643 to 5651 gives 0.99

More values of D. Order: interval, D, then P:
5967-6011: 196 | 14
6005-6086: 729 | 27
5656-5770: 784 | 28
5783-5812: 100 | 10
